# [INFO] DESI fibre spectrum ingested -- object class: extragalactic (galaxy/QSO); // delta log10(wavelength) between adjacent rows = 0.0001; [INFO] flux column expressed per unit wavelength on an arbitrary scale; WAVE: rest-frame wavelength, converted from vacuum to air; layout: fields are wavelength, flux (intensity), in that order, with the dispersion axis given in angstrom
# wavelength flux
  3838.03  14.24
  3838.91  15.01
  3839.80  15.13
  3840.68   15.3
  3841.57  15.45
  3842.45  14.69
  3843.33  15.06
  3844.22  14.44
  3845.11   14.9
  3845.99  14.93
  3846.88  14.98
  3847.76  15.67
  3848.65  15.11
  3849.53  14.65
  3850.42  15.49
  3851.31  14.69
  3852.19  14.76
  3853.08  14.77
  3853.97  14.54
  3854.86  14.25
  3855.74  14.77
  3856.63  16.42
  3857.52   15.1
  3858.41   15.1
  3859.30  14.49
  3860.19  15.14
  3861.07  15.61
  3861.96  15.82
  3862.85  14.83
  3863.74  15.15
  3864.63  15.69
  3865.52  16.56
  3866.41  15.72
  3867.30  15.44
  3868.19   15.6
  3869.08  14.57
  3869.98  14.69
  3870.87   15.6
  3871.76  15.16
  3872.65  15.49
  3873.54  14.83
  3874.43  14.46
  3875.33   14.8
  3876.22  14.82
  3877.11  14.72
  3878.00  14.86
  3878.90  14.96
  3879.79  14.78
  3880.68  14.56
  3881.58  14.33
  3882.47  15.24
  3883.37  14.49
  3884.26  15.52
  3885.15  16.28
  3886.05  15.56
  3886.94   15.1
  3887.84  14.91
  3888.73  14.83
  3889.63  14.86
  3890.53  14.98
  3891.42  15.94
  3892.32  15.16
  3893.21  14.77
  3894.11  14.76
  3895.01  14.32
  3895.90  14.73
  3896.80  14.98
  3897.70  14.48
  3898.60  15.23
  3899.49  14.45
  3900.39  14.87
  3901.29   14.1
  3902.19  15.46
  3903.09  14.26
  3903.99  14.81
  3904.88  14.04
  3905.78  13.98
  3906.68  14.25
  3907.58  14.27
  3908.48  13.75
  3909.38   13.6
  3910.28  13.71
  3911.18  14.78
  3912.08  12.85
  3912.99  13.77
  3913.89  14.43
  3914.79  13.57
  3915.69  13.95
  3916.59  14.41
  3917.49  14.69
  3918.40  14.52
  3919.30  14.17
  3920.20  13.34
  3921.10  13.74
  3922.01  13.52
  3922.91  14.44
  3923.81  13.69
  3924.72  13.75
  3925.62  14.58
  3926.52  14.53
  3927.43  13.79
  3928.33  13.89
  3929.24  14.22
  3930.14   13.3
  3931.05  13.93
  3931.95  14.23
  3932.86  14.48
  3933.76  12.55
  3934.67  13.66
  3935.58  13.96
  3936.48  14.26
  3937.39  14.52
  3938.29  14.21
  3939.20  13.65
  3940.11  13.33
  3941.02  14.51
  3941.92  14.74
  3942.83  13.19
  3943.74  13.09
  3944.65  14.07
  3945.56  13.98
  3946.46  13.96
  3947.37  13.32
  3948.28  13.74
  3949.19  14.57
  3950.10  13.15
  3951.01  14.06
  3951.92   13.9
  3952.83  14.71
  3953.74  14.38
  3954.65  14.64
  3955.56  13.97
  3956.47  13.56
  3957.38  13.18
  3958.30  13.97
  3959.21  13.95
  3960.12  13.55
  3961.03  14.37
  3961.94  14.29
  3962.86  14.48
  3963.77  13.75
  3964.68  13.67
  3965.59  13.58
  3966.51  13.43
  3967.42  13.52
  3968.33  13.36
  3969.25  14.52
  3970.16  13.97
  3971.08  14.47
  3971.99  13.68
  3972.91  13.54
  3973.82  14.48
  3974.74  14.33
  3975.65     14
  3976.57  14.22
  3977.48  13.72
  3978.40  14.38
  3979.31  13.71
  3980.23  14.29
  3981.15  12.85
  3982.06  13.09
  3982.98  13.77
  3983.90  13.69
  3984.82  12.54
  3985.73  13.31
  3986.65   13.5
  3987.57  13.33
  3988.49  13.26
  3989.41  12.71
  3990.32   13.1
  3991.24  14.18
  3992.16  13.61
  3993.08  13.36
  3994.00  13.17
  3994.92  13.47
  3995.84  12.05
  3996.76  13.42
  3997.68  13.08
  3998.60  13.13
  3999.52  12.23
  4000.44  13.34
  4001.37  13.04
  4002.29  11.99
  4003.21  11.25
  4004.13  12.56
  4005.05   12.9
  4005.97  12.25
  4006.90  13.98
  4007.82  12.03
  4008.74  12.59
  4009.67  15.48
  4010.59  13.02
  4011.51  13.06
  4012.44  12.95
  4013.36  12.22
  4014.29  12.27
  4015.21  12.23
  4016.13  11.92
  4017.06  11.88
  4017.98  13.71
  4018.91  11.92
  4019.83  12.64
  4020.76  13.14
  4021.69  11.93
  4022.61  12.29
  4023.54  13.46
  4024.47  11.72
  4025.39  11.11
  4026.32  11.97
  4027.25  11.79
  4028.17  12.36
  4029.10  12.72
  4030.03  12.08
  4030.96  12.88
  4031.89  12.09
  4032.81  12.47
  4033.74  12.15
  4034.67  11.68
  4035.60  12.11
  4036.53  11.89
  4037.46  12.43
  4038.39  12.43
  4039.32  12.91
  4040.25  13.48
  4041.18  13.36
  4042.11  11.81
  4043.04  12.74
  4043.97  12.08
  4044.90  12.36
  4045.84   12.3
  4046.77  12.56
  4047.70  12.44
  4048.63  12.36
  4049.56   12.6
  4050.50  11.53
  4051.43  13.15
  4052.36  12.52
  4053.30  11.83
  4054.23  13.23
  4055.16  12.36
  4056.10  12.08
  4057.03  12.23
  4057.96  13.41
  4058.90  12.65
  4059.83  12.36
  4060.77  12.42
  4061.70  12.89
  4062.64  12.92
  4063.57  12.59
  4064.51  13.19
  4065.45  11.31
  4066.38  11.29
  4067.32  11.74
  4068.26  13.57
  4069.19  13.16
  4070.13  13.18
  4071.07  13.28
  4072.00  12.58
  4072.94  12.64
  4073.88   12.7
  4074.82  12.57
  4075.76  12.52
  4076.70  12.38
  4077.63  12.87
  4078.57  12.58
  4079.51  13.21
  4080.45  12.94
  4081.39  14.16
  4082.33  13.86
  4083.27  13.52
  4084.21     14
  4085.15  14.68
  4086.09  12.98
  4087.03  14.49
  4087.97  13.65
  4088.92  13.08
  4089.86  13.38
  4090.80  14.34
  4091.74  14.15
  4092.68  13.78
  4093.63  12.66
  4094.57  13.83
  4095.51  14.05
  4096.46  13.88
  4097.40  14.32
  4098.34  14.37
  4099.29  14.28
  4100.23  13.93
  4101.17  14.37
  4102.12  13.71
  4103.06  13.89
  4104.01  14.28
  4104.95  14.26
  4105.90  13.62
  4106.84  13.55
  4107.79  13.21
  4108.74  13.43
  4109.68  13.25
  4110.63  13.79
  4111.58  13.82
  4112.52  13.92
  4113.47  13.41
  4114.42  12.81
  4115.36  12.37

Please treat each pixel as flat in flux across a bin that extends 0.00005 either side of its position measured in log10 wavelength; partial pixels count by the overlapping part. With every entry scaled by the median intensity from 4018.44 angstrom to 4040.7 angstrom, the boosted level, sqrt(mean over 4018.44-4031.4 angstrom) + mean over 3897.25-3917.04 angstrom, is 2.17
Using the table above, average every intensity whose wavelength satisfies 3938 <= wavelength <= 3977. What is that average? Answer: 13.9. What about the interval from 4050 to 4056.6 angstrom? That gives 12.4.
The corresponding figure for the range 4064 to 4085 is 12.9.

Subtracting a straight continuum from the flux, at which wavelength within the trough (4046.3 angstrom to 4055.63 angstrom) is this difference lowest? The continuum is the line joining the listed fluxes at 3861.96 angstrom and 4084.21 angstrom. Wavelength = 4050.50 angstrom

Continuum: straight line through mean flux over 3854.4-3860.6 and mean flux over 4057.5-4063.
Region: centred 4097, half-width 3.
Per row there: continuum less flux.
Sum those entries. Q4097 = -11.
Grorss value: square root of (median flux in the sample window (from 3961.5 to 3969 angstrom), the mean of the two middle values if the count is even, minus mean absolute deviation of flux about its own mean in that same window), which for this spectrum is 3.65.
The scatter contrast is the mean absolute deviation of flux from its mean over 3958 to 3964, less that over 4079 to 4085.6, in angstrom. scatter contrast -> -0.18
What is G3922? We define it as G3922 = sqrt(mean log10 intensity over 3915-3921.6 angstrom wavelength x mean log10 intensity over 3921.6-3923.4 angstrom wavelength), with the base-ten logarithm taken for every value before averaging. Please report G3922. 1.15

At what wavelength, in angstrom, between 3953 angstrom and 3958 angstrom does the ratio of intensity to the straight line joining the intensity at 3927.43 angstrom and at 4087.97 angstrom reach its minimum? 3957.38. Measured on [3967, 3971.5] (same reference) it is 3968.33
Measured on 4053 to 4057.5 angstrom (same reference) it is 4053.30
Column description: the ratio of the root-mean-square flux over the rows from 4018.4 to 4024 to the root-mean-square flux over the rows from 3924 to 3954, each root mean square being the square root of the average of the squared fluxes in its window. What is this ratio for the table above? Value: 0.90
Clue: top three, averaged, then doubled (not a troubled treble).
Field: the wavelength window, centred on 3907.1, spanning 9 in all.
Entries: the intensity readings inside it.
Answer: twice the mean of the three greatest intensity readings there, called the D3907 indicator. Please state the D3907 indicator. 29.2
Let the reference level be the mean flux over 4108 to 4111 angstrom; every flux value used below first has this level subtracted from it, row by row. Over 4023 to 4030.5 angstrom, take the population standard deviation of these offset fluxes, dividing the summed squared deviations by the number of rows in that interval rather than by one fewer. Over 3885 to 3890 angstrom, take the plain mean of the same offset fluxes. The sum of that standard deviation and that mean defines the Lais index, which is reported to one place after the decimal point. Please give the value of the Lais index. 2.4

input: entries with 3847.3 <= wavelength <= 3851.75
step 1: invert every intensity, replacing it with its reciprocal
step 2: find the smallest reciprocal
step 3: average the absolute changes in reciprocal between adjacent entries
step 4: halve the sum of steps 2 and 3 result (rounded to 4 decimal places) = 0.0334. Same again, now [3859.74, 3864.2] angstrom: 0.0327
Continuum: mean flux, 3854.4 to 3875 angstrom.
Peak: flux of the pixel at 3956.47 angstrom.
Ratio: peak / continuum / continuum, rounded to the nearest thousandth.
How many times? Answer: 0.058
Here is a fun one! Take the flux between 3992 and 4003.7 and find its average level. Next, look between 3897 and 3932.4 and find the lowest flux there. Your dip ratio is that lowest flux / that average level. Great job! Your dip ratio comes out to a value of 1.00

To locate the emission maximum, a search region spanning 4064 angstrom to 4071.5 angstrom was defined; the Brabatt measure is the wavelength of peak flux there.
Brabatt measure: 4068.26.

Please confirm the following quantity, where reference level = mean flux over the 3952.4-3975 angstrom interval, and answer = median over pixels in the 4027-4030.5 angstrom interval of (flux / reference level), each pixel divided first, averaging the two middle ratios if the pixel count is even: 0.87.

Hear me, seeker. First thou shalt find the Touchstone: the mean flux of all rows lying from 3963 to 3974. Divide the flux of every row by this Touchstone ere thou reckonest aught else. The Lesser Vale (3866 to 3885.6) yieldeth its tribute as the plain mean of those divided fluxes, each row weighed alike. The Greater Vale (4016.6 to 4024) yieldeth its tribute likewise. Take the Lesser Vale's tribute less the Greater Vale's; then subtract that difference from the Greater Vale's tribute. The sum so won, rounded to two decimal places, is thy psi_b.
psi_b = 0.74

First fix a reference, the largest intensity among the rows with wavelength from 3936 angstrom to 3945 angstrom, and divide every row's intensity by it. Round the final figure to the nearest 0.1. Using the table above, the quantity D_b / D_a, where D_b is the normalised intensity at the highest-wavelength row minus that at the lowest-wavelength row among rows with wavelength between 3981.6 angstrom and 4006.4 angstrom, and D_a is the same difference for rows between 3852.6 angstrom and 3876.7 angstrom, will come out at -16.8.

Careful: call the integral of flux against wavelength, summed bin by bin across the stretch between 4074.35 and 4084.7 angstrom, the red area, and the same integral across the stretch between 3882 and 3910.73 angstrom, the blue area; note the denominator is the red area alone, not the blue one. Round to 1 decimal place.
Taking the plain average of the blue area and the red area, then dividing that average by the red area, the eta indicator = 2.1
